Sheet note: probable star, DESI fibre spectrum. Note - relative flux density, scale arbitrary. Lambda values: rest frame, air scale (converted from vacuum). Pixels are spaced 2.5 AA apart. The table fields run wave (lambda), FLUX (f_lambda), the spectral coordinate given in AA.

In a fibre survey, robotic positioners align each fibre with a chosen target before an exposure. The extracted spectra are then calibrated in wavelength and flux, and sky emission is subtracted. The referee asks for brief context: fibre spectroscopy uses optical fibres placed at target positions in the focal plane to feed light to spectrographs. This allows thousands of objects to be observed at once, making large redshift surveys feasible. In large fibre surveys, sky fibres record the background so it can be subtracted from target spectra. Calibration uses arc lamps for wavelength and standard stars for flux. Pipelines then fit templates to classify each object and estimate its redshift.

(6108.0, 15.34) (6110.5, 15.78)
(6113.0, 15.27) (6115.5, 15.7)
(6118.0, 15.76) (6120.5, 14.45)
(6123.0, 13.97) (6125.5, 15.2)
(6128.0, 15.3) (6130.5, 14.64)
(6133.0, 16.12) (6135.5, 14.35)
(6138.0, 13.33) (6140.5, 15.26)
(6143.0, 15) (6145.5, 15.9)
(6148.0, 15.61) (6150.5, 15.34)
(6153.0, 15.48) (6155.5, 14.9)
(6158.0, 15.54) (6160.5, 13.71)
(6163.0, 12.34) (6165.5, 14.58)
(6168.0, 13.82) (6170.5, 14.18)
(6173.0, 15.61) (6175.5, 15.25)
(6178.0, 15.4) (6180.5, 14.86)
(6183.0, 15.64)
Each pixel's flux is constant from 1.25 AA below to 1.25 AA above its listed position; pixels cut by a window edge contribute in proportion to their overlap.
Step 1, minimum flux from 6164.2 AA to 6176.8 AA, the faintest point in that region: 13.82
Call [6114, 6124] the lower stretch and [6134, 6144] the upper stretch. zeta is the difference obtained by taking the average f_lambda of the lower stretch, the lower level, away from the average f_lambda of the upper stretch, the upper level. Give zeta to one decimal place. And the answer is -0.5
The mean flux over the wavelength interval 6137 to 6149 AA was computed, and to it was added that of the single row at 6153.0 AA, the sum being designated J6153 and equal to 30.5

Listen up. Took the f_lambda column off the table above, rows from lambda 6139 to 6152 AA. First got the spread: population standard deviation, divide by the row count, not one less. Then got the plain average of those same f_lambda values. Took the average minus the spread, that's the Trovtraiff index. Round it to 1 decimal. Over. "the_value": 15.1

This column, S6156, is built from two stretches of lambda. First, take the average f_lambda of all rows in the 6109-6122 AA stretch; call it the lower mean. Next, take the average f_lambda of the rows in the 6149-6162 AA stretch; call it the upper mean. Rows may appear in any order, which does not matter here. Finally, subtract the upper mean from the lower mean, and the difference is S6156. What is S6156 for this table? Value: 0.4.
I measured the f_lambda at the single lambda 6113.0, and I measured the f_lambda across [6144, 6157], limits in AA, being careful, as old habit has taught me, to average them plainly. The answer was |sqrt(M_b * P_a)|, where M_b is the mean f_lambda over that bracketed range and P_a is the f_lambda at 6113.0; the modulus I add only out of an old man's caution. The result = 15.4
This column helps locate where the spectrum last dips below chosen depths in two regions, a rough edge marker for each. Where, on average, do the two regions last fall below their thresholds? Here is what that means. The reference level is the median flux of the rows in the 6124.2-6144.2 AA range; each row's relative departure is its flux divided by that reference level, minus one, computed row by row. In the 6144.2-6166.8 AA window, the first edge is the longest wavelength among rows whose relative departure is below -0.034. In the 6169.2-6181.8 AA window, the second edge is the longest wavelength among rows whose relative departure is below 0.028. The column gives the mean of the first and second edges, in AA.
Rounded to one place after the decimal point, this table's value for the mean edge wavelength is 6173.0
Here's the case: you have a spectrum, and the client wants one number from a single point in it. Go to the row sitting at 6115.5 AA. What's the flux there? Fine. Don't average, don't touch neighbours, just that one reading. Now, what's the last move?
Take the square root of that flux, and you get 3.96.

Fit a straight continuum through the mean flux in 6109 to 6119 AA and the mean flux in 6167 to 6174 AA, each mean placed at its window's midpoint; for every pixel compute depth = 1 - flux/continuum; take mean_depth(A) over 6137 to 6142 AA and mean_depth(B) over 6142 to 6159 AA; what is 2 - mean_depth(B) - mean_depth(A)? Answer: 1.98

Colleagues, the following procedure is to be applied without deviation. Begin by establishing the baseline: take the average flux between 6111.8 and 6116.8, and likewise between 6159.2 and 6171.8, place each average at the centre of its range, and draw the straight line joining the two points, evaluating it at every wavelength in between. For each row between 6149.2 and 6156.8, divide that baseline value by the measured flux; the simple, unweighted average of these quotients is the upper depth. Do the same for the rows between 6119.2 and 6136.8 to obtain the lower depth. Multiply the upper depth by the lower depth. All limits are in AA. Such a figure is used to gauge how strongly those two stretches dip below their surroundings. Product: 0.94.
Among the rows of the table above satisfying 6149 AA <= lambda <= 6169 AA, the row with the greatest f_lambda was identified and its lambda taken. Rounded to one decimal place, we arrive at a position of 6158.0 AA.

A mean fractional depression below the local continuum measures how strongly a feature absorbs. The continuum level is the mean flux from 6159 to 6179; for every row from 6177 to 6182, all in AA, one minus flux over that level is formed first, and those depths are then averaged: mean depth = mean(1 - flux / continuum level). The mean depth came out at -0.054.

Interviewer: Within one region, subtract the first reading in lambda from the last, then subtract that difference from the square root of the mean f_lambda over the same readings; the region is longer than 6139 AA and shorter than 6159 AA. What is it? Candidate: 3.6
